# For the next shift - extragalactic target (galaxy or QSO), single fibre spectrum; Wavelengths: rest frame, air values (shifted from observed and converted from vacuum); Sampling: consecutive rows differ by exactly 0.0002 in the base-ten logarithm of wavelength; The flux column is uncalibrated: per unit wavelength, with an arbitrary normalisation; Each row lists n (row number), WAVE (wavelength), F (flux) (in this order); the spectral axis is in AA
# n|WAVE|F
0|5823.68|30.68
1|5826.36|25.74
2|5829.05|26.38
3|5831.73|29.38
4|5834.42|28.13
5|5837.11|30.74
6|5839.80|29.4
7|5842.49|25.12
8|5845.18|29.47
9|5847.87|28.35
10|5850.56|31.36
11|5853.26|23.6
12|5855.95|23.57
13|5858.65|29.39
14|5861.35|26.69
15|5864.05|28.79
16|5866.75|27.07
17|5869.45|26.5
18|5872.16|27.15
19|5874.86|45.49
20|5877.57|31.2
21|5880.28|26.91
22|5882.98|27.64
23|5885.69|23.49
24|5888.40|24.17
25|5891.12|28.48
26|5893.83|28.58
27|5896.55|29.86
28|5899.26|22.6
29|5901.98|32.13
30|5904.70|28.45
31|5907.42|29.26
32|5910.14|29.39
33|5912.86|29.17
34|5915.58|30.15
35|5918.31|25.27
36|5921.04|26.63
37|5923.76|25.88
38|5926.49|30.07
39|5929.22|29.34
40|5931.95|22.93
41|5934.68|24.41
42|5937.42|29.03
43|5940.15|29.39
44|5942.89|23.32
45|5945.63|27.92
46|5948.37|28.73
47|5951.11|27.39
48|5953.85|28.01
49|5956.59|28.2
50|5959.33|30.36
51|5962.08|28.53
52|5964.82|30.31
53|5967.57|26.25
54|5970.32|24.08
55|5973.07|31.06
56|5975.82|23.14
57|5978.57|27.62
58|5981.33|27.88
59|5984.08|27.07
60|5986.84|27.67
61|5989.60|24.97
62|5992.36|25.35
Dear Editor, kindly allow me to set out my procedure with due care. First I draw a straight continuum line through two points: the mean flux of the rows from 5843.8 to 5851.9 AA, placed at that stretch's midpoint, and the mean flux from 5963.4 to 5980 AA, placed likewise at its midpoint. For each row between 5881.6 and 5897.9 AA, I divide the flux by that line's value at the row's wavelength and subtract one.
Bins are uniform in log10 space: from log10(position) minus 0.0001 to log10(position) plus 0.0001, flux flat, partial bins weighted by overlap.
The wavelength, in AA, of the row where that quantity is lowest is 5885.69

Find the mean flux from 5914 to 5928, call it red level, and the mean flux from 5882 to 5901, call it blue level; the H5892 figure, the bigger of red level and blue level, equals 27.6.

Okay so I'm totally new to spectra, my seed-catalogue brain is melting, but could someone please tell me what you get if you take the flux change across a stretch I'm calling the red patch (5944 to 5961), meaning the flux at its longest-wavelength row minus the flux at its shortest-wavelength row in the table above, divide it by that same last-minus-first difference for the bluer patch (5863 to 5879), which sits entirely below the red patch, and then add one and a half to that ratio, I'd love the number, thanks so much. 2.5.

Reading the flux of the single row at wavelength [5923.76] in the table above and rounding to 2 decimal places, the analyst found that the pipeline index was 25.88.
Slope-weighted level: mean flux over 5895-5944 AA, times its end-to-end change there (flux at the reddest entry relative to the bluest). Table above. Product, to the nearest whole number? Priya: -181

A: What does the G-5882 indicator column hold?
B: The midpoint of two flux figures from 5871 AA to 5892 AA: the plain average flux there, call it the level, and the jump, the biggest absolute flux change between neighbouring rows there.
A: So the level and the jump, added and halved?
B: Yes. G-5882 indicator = 23.8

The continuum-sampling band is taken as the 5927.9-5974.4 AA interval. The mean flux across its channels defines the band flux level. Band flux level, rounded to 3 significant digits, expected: 27.6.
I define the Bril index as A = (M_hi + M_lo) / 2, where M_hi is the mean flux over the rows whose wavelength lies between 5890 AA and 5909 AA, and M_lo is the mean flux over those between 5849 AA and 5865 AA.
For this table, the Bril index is 27.9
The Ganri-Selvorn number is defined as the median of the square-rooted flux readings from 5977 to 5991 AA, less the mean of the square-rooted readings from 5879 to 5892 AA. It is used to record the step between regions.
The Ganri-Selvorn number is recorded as 0.15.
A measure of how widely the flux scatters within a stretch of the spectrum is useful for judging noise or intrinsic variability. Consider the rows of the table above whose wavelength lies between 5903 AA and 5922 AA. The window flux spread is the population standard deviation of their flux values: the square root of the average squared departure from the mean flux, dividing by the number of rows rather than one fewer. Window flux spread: 1.6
